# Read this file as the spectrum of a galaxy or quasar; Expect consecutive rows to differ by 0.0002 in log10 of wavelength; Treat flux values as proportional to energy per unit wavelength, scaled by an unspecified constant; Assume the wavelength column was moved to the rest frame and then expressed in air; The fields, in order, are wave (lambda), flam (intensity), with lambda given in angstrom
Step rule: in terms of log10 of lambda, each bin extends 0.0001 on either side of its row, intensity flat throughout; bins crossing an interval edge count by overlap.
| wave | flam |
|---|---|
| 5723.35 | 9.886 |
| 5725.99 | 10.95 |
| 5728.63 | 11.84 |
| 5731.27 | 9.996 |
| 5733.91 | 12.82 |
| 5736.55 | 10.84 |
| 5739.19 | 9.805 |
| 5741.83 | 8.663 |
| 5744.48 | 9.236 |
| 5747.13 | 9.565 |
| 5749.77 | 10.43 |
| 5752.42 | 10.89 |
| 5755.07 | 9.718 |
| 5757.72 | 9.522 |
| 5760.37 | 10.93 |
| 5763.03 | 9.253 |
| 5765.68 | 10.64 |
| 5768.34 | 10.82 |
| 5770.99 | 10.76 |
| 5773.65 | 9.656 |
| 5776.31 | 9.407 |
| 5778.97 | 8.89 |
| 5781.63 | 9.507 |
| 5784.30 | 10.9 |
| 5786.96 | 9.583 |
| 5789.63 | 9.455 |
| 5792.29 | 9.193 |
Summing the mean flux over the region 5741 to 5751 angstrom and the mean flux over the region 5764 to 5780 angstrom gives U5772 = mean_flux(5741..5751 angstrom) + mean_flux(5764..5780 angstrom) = 19.5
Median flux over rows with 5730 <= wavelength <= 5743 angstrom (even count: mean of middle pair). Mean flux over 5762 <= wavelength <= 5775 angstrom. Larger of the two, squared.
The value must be 105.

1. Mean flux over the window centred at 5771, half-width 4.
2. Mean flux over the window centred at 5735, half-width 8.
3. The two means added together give 21.1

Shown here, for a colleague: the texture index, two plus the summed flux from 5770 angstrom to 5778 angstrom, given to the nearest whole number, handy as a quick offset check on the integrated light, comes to 32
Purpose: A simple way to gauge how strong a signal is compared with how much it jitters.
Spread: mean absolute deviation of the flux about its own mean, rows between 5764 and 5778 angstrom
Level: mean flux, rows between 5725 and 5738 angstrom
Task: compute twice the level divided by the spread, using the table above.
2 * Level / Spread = 38.9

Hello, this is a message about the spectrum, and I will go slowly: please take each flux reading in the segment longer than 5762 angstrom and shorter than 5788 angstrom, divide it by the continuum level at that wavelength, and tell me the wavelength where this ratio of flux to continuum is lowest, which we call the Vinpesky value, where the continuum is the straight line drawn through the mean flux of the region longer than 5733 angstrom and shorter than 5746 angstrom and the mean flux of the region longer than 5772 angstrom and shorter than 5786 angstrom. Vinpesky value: 5778.97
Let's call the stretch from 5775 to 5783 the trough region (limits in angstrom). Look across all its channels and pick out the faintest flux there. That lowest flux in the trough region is 8.89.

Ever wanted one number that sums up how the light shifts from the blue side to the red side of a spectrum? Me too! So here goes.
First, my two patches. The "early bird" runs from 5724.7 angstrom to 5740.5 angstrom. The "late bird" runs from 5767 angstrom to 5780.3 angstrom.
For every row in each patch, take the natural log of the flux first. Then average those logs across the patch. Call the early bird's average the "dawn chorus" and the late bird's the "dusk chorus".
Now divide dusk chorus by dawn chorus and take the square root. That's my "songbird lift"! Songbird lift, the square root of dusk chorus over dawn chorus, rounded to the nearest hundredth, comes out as 0.98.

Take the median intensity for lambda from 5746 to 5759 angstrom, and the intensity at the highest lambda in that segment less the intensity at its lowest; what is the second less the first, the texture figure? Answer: -9.8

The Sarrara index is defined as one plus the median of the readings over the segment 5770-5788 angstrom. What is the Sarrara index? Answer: 10.6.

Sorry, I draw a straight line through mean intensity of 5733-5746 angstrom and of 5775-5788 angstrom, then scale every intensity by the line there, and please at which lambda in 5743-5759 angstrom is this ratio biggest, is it 5752.42 angstrom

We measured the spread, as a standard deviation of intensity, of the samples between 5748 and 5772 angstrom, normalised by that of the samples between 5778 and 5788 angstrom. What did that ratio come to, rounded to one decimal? 0.8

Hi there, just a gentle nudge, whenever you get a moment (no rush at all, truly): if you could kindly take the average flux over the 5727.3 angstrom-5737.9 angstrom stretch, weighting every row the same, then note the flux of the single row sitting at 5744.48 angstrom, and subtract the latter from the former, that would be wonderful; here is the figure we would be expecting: 2.1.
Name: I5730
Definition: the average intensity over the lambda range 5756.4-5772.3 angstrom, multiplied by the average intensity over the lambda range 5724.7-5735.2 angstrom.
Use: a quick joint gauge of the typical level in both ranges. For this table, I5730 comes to 118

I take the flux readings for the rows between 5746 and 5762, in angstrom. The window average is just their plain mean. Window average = 10.2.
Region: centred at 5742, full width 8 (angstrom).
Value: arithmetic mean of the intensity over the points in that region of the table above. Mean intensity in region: 9.2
